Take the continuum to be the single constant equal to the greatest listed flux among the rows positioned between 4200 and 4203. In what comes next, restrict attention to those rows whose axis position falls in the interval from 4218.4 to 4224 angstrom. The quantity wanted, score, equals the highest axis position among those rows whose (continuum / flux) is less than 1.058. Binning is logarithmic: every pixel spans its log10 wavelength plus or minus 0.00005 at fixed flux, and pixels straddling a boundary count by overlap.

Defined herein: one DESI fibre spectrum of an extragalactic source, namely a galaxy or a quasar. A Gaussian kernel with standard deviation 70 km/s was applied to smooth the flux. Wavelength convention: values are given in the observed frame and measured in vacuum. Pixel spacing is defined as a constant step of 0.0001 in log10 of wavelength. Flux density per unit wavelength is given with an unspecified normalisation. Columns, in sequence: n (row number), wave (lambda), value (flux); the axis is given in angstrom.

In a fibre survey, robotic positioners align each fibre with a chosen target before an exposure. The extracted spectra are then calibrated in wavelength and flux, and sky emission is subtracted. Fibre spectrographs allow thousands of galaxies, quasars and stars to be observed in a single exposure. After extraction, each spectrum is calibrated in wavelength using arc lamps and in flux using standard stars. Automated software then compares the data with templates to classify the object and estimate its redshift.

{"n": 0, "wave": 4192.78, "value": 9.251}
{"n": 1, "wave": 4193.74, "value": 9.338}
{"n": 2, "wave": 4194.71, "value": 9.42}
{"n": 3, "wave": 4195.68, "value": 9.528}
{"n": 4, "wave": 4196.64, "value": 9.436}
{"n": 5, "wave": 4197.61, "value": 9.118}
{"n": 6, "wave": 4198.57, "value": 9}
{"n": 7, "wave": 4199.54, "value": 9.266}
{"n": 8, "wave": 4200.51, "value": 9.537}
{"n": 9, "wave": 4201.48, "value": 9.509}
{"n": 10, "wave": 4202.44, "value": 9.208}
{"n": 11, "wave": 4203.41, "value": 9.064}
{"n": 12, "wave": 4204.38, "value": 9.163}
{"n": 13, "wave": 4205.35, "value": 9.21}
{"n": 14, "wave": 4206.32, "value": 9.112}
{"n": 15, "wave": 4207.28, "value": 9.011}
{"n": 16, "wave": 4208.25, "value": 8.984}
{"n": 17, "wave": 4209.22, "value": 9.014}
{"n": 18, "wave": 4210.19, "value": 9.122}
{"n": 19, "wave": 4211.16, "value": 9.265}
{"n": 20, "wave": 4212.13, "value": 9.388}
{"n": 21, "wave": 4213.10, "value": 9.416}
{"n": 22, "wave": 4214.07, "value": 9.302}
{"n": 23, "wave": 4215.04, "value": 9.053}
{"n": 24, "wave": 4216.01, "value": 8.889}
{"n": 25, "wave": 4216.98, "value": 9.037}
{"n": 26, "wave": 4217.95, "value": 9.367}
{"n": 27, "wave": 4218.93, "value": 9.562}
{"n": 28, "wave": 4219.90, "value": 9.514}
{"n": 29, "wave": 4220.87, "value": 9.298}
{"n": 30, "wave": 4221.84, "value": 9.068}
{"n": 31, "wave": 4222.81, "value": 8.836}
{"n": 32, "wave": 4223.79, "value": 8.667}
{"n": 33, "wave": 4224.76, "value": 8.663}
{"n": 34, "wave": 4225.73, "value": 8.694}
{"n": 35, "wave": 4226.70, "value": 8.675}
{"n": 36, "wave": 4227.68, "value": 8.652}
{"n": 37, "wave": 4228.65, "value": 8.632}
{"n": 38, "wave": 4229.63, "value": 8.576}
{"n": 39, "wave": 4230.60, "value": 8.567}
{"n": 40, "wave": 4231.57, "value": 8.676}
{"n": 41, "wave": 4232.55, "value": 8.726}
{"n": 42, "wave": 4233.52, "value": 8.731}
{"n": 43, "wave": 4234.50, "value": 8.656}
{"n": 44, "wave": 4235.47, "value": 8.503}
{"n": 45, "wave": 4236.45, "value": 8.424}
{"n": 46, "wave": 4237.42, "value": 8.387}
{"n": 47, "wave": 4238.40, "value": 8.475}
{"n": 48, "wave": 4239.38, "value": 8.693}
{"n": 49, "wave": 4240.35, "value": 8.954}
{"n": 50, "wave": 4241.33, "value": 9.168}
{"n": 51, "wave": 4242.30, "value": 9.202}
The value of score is 4221.84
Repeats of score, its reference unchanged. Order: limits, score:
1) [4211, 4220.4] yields 4219.90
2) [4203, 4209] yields 4206.32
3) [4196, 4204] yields 4203.41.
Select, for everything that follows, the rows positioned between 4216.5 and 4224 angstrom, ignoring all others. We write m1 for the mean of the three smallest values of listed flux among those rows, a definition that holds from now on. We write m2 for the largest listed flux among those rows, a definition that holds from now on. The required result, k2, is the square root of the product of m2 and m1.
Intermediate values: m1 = 8.8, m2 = 9.562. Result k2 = 9.20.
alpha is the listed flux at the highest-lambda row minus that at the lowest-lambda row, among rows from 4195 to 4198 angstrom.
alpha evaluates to -0.4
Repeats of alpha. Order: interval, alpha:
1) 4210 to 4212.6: 0.3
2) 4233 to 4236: -0.2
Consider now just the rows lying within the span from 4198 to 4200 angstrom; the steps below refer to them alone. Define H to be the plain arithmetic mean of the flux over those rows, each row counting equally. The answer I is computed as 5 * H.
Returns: 45.7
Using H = 9.13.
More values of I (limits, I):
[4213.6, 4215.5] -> 45.9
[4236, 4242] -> 43.4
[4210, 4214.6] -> 46.5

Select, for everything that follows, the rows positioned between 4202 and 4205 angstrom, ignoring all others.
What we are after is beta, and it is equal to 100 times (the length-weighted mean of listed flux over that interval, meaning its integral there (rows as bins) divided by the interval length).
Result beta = 913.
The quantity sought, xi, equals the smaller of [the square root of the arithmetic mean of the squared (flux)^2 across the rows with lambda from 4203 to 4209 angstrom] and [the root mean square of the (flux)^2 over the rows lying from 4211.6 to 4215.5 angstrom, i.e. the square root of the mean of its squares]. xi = 82.7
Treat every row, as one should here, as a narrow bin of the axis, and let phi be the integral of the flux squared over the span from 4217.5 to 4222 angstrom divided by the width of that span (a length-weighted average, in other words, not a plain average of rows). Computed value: 88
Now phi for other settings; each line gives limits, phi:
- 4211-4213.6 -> 88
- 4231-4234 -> 76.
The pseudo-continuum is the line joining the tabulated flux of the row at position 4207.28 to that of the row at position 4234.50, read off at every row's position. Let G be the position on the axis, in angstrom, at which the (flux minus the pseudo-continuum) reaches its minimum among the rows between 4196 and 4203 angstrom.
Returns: 4198.57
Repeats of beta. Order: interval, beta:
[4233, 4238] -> 854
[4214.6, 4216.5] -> 898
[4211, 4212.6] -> 934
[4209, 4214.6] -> 926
